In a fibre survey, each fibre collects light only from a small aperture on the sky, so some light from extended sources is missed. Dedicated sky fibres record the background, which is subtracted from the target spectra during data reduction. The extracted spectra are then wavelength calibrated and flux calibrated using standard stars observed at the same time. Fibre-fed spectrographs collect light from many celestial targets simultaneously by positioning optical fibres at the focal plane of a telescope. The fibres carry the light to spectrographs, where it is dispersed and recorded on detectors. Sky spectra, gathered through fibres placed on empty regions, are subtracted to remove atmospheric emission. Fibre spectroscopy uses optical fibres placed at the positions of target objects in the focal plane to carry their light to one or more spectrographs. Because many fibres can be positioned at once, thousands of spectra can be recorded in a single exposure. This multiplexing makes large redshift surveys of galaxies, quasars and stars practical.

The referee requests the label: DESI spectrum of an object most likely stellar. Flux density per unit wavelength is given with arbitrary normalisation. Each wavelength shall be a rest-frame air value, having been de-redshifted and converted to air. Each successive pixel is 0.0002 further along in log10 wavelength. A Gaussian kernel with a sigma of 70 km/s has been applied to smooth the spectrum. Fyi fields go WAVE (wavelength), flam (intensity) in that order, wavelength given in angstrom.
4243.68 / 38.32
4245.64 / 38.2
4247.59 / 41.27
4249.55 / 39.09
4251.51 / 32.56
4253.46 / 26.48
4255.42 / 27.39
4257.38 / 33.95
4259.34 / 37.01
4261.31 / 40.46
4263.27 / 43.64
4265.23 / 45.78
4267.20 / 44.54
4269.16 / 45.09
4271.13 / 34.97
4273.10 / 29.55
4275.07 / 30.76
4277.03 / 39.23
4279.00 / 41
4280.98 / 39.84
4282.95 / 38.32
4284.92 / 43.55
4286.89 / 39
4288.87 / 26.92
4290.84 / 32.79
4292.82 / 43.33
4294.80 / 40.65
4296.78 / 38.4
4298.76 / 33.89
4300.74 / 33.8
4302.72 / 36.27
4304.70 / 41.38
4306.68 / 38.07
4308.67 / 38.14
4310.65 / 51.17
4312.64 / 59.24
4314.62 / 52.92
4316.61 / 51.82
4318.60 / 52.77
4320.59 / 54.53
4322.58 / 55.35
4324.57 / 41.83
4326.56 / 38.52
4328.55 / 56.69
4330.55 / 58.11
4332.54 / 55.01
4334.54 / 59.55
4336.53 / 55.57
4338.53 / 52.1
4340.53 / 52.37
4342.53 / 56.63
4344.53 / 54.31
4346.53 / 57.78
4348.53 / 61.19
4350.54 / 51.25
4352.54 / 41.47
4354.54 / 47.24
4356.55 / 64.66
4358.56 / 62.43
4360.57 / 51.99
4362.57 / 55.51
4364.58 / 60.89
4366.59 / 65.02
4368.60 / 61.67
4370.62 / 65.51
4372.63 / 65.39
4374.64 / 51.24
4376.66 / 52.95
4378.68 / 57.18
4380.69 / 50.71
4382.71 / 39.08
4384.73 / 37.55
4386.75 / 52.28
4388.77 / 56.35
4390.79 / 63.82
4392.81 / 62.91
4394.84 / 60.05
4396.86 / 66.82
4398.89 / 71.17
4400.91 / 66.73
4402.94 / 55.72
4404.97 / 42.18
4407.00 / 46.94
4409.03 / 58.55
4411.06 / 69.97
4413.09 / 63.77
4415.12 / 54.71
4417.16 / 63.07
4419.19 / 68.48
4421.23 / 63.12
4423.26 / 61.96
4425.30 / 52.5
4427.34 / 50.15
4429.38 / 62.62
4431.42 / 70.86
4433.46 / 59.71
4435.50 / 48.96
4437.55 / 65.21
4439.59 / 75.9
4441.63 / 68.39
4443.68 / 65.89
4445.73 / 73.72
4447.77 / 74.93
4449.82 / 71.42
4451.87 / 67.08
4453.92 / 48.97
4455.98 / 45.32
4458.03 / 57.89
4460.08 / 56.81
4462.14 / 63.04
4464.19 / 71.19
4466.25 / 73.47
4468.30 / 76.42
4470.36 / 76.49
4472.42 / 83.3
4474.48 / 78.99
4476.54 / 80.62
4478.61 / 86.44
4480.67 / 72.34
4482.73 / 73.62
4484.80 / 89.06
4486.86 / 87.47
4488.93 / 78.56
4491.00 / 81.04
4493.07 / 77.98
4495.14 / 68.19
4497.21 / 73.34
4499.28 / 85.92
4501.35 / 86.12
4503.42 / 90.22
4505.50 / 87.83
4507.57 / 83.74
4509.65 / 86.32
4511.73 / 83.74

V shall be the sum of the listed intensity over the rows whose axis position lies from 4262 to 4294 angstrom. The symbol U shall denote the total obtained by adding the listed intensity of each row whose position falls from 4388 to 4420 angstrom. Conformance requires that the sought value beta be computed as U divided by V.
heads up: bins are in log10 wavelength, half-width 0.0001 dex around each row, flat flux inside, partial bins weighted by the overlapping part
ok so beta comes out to 1.57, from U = 971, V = 618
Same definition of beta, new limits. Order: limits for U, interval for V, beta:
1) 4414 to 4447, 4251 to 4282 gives 1.70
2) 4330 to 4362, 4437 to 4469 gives 0.84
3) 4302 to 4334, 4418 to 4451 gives 0.76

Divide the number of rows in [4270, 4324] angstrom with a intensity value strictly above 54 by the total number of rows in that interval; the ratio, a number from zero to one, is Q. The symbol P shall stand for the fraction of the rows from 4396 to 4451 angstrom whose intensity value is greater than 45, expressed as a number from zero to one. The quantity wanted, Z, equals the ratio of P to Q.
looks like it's 9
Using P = 0.96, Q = 0.111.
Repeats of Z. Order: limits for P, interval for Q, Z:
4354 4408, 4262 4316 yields 24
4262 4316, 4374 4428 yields 0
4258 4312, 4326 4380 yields 0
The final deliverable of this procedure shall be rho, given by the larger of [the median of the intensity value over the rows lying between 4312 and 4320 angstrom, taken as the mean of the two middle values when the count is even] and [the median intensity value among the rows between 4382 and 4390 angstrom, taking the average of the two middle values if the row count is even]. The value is 53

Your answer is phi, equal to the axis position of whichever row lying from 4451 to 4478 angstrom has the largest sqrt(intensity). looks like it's 4472.42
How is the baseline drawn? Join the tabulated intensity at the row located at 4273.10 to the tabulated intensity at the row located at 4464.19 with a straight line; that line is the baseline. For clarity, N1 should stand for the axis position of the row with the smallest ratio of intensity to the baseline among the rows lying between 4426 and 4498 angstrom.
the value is 4455.98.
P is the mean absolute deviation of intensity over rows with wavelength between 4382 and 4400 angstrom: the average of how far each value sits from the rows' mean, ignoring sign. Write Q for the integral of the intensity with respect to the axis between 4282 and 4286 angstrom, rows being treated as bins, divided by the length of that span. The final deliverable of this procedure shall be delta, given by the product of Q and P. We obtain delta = 377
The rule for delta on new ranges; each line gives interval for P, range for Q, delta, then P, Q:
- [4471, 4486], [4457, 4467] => 311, 4.8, 64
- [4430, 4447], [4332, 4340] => 340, 6.1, 55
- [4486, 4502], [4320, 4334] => 274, 5.3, 52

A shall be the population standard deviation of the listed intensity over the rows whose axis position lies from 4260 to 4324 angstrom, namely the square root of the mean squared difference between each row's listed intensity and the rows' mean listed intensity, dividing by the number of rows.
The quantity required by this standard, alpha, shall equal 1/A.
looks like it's 0.127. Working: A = 8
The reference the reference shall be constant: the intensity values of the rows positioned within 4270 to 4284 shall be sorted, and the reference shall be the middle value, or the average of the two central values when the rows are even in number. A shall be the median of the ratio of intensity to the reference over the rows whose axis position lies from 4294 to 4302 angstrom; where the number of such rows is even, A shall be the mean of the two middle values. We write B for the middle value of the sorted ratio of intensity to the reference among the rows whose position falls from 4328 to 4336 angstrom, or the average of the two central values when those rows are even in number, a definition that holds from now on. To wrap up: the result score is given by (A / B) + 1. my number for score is 1.6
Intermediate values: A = 0.9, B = 1.5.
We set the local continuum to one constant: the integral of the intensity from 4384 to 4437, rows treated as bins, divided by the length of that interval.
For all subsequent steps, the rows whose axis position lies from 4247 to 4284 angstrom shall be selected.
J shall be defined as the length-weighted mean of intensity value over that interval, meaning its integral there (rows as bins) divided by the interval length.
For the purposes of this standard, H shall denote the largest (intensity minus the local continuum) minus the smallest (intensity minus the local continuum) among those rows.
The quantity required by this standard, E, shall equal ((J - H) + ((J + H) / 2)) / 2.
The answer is 23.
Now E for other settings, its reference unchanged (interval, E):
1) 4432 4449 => 43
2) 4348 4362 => 35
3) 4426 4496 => 42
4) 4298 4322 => 28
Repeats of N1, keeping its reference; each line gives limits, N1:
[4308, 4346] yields 4326.56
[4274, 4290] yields 4288.87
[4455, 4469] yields 4455.98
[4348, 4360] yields 4352.54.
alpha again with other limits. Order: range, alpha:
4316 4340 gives 0.166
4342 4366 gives 0.155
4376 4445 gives 0.108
